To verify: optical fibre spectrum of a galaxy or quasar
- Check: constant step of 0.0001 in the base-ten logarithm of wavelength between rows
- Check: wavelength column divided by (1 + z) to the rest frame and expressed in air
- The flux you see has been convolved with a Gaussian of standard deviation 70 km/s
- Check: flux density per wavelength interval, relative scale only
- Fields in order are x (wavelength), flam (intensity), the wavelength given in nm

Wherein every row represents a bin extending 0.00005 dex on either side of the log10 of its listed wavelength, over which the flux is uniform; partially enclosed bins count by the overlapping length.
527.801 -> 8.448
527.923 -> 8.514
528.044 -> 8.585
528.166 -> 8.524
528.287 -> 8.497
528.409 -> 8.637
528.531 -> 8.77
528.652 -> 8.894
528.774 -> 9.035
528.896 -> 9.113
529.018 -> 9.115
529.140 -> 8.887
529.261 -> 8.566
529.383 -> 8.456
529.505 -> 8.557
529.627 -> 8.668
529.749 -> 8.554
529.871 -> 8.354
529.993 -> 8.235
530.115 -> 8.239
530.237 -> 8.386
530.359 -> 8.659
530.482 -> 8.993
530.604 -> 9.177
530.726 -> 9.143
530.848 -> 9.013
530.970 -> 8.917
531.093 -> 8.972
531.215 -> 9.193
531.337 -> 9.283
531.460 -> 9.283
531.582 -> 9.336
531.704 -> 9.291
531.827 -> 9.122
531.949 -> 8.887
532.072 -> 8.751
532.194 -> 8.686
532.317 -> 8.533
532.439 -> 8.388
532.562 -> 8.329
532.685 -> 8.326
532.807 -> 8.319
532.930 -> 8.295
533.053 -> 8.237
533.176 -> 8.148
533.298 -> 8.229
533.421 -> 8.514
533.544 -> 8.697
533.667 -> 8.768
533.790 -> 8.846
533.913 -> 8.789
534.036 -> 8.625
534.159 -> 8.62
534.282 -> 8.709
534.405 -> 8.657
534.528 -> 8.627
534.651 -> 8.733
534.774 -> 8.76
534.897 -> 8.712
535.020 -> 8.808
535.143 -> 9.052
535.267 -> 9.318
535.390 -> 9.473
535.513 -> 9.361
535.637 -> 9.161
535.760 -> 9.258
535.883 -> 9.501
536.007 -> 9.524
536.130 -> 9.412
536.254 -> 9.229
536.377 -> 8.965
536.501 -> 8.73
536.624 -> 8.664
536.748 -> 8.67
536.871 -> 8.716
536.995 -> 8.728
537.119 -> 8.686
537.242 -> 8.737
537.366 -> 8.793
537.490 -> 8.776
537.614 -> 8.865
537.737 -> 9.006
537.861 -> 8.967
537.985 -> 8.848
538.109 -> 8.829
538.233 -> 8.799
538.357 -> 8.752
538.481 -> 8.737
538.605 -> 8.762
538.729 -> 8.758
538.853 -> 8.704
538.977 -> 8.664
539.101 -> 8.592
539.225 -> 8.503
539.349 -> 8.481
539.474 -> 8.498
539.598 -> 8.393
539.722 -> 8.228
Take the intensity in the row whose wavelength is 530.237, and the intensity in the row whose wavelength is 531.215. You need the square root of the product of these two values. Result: 8.78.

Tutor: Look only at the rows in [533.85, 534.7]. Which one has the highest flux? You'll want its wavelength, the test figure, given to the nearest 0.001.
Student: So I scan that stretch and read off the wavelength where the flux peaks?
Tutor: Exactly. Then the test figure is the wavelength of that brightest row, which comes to 533.913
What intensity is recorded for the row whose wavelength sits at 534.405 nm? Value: 8.657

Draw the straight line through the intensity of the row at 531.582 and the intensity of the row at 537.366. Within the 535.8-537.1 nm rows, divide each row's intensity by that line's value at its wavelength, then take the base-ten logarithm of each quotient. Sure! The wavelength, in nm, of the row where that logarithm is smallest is 536.624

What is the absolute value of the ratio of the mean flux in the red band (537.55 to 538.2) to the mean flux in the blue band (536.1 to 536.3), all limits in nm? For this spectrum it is 0.96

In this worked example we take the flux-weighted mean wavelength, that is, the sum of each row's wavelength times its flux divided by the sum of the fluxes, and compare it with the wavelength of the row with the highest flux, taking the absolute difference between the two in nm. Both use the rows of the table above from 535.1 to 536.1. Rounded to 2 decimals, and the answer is 0.43 nm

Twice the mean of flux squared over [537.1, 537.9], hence 156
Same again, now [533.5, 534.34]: 152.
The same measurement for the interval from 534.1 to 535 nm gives 151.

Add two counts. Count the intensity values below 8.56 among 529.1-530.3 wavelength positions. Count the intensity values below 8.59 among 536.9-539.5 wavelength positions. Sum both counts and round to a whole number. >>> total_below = 10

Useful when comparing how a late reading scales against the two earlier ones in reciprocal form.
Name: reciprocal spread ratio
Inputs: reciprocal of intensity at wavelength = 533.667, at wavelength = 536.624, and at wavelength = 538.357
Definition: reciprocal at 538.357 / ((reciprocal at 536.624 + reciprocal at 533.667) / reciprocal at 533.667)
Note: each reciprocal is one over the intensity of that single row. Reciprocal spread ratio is 0.057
